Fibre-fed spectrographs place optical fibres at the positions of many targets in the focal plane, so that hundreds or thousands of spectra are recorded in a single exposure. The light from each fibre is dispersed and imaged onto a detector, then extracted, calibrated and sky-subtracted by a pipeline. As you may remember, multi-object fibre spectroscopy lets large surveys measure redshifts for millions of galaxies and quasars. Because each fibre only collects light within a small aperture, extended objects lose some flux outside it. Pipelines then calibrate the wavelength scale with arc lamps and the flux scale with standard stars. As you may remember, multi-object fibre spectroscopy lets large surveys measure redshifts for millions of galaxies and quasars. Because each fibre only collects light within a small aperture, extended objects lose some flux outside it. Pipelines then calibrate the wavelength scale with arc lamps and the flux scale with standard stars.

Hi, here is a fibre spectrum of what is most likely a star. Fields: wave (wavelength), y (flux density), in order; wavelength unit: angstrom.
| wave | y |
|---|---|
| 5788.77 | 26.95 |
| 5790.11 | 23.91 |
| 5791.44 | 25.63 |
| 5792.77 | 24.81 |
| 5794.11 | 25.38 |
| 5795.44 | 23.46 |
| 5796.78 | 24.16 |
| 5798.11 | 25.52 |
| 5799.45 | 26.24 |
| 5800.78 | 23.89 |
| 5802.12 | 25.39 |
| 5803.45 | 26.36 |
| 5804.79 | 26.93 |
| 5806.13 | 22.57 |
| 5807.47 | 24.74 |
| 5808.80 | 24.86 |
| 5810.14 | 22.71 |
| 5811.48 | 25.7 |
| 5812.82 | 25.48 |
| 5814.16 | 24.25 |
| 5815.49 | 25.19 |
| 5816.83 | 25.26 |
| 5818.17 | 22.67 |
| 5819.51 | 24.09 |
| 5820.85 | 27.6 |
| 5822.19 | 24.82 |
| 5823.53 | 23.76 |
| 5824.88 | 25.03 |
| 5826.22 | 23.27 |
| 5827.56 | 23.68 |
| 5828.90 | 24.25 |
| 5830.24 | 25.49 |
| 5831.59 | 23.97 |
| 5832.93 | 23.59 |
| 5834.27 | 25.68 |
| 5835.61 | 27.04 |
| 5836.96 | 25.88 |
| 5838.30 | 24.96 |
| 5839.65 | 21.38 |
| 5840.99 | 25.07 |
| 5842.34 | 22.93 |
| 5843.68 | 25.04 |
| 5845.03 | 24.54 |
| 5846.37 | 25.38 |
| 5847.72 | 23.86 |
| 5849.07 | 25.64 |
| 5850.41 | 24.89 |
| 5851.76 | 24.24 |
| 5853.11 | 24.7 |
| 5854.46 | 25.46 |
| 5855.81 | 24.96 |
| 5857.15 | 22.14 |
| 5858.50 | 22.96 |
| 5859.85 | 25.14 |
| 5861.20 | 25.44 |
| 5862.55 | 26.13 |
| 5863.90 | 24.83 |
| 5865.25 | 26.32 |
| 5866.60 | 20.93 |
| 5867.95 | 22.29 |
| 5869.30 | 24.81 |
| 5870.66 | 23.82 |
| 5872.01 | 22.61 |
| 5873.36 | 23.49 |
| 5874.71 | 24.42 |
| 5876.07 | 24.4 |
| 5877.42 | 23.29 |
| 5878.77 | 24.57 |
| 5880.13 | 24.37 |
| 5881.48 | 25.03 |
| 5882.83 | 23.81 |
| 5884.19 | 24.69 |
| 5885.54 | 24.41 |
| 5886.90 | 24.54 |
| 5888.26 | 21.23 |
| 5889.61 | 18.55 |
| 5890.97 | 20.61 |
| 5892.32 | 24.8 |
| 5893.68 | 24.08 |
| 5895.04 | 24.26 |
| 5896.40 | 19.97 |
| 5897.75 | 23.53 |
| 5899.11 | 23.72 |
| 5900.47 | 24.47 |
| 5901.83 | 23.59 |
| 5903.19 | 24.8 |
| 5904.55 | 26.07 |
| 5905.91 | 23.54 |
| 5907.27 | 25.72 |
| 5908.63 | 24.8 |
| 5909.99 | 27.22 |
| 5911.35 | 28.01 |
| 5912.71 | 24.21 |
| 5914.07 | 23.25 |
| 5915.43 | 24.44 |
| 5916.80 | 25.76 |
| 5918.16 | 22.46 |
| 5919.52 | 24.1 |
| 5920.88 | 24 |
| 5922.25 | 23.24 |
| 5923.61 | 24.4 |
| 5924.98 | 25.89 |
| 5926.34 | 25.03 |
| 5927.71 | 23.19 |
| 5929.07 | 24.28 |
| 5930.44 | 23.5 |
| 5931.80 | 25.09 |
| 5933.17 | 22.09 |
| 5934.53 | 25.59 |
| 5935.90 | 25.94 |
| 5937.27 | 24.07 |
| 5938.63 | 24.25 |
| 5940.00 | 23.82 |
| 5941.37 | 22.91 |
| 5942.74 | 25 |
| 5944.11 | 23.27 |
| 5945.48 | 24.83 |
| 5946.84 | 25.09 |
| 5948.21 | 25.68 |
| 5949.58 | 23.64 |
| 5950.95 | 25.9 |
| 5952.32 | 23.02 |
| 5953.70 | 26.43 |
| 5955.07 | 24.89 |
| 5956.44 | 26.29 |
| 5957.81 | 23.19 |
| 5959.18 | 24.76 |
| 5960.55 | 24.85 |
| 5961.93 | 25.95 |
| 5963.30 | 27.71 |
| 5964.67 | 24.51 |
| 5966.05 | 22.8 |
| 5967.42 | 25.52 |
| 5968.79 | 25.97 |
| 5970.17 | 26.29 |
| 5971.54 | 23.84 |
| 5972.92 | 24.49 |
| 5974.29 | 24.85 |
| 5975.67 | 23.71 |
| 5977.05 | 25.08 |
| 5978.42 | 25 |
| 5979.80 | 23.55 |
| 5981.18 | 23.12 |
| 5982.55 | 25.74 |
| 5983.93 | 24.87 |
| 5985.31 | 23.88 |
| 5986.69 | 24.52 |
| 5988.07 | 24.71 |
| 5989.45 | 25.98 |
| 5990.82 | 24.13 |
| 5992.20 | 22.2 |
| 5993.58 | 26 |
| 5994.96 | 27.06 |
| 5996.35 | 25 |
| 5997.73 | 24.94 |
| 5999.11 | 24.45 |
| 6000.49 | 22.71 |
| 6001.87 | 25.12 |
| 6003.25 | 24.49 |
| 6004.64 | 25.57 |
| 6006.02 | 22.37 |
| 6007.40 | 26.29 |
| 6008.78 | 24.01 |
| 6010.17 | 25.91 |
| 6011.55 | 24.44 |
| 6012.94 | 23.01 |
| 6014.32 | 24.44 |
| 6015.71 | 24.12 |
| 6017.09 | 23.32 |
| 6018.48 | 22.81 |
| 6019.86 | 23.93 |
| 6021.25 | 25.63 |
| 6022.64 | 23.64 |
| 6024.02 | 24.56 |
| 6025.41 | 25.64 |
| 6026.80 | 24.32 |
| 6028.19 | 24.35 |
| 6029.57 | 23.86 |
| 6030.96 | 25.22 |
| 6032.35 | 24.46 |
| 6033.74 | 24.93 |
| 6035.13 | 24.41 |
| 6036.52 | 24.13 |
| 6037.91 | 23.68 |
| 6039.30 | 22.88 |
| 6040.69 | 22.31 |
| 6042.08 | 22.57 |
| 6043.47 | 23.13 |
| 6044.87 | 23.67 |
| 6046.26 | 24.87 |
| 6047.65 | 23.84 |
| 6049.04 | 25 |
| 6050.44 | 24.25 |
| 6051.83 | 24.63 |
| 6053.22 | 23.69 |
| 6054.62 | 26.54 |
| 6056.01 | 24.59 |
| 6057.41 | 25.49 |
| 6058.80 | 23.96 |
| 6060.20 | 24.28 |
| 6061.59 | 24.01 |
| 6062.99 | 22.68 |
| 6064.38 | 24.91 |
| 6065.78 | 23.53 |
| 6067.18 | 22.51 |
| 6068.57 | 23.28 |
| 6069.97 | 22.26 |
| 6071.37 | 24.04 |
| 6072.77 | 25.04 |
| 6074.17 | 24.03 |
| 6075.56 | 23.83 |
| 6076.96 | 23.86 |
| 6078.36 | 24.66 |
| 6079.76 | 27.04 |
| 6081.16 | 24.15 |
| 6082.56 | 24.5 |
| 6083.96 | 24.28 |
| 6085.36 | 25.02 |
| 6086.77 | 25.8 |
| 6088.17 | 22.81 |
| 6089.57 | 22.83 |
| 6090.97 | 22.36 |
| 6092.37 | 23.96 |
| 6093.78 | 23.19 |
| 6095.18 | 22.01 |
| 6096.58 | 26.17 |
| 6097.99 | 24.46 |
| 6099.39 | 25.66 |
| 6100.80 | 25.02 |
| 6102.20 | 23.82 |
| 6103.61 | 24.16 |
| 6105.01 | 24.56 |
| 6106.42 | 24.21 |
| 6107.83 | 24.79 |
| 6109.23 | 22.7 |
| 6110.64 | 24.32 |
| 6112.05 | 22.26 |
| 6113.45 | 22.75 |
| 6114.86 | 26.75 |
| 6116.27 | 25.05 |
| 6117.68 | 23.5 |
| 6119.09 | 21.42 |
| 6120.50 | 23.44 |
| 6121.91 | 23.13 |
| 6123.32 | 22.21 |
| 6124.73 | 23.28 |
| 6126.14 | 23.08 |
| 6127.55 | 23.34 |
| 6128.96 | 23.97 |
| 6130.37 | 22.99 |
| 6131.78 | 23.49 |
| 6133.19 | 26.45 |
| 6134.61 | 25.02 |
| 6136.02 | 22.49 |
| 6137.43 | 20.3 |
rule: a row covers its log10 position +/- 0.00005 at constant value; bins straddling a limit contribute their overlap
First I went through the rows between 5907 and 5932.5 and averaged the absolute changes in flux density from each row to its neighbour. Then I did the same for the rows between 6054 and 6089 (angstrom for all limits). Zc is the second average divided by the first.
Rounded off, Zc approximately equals 0.80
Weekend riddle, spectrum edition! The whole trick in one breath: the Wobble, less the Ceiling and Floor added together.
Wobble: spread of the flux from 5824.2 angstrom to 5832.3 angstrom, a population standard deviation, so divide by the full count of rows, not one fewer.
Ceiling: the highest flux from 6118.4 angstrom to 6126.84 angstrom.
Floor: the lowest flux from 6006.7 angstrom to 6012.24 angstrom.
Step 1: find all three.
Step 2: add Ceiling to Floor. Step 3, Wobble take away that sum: -46.7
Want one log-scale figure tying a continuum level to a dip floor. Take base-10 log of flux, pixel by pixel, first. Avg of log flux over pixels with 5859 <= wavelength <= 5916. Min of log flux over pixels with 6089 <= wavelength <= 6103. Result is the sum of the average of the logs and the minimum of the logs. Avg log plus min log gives 2.72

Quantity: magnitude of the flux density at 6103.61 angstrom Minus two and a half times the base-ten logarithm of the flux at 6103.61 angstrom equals -3.46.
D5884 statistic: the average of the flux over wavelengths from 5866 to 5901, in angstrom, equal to 23.3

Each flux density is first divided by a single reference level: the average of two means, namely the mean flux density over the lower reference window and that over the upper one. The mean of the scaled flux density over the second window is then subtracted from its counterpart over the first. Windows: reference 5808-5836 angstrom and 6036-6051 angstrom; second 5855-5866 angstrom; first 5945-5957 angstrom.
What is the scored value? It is 0.014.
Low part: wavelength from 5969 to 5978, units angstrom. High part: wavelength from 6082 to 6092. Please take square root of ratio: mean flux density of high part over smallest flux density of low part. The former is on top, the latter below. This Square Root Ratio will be 1.00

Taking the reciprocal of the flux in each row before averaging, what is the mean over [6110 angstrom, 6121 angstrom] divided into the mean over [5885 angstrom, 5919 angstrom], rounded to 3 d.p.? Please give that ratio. 0.994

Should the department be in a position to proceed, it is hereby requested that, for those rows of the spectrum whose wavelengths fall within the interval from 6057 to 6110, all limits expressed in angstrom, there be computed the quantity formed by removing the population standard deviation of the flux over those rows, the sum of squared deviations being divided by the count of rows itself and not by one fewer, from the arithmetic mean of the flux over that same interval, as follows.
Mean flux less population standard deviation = 23.0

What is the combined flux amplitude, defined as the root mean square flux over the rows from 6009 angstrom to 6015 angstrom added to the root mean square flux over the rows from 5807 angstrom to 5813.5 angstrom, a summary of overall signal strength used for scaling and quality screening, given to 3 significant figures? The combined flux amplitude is 49.2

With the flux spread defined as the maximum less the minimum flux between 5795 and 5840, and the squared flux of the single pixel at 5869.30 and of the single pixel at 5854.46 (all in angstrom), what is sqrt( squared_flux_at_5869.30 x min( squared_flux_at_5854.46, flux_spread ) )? 62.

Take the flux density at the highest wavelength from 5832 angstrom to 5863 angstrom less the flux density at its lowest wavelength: 2.5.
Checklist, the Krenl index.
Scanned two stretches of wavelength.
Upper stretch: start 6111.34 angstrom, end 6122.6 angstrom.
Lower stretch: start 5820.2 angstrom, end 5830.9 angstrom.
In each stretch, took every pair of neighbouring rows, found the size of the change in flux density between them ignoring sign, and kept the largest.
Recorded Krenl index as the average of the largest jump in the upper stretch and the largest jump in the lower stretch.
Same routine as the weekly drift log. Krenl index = 3.39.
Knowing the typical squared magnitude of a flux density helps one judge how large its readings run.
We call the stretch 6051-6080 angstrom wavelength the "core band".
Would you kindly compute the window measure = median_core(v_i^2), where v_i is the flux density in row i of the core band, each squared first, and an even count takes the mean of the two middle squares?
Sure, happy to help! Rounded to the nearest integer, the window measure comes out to 577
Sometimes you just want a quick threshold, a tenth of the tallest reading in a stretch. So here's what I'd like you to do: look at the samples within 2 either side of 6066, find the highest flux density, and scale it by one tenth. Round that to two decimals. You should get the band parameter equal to 2.49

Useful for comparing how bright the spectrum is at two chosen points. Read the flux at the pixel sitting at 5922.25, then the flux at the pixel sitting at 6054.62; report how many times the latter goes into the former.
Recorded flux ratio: 0.88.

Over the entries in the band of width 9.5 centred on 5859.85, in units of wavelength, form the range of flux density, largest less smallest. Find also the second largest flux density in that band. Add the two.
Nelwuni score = 29.4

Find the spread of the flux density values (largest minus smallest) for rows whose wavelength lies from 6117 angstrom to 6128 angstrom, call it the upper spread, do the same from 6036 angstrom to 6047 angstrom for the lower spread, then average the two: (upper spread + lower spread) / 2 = 2.3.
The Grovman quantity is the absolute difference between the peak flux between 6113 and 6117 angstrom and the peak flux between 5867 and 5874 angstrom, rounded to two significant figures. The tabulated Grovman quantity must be 1.9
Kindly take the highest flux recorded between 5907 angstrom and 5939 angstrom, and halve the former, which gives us 14.0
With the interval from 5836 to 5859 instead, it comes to 12.9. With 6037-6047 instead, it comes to 12.4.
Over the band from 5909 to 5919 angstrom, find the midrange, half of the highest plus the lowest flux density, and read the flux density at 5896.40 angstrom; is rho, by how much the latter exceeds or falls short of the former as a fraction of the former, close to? -0.209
